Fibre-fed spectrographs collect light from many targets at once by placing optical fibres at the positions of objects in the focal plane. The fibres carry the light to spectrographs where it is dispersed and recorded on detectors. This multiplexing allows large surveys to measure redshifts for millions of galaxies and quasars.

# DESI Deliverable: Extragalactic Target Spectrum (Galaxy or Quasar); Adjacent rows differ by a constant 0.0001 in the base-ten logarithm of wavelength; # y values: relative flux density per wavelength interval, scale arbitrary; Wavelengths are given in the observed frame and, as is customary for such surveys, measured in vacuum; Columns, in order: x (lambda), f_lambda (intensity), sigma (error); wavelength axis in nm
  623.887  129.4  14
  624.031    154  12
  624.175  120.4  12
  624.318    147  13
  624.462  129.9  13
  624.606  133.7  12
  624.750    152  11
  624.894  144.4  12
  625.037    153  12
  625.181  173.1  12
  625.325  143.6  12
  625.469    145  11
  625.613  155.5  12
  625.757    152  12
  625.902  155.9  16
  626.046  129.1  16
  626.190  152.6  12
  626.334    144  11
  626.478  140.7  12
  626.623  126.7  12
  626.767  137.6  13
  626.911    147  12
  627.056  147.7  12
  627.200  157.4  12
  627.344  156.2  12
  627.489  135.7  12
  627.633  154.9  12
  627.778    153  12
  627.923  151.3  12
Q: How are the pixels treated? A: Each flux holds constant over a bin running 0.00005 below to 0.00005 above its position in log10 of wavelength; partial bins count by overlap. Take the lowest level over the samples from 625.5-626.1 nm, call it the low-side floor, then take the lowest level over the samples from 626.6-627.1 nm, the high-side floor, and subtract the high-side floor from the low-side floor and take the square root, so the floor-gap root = 1.5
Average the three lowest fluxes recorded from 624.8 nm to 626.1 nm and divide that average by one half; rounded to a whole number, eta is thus 278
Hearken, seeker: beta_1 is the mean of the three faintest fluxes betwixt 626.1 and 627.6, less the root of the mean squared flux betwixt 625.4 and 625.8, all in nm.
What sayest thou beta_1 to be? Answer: -18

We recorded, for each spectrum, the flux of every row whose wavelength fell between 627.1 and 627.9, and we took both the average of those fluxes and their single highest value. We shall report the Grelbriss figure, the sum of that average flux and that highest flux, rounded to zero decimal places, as 309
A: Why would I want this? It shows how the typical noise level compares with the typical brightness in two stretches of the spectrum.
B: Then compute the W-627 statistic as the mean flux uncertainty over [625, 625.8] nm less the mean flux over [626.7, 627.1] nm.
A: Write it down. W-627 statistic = -132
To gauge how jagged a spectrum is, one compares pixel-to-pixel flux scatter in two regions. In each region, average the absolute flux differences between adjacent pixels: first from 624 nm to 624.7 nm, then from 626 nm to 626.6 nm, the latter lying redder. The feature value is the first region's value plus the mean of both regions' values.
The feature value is 36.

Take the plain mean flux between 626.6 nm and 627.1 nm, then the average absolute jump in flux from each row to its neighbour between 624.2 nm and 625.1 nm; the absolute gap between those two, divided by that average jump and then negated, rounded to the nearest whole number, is -12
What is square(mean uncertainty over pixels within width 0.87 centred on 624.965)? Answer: 140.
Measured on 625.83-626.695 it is 173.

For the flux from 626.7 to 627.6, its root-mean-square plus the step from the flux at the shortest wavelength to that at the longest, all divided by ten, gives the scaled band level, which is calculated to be 14.5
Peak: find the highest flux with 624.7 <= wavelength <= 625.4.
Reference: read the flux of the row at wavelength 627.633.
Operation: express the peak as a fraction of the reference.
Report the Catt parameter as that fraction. 1.12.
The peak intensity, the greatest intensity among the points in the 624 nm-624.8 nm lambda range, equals 154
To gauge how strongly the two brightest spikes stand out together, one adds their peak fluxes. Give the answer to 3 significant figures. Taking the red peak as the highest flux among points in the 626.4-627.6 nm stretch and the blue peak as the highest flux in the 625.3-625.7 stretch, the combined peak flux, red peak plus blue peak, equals 313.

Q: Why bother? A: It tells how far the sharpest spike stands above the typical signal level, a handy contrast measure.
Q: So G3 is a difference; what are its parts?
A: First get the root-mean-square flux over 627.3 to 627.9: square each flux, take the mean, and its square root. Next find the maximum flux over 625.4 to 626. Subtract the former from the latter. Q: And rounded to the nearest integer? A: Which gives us 6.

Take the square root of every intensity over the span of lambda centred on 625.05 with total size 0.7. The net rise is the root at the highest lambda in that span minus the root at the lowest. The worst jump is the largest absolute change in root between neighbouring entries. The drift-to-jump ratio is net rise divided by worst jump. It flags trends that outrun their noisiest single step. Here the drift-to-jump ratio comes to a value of -0.3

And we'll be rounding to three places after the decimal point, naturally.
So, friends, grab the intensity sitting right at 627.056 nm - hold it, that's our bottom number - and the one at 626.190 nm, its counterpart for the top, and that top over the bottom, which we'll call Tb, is 1.033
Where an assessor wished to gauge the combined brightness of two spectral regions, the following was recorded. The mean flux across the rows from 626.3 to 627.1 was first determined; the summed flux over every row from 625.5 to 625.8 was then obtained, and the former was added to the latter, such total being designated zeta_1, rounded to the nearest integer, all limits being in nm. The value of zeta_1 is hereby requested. 448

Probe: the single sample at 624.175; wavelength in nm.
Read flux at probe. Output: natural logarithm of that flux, 4.79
